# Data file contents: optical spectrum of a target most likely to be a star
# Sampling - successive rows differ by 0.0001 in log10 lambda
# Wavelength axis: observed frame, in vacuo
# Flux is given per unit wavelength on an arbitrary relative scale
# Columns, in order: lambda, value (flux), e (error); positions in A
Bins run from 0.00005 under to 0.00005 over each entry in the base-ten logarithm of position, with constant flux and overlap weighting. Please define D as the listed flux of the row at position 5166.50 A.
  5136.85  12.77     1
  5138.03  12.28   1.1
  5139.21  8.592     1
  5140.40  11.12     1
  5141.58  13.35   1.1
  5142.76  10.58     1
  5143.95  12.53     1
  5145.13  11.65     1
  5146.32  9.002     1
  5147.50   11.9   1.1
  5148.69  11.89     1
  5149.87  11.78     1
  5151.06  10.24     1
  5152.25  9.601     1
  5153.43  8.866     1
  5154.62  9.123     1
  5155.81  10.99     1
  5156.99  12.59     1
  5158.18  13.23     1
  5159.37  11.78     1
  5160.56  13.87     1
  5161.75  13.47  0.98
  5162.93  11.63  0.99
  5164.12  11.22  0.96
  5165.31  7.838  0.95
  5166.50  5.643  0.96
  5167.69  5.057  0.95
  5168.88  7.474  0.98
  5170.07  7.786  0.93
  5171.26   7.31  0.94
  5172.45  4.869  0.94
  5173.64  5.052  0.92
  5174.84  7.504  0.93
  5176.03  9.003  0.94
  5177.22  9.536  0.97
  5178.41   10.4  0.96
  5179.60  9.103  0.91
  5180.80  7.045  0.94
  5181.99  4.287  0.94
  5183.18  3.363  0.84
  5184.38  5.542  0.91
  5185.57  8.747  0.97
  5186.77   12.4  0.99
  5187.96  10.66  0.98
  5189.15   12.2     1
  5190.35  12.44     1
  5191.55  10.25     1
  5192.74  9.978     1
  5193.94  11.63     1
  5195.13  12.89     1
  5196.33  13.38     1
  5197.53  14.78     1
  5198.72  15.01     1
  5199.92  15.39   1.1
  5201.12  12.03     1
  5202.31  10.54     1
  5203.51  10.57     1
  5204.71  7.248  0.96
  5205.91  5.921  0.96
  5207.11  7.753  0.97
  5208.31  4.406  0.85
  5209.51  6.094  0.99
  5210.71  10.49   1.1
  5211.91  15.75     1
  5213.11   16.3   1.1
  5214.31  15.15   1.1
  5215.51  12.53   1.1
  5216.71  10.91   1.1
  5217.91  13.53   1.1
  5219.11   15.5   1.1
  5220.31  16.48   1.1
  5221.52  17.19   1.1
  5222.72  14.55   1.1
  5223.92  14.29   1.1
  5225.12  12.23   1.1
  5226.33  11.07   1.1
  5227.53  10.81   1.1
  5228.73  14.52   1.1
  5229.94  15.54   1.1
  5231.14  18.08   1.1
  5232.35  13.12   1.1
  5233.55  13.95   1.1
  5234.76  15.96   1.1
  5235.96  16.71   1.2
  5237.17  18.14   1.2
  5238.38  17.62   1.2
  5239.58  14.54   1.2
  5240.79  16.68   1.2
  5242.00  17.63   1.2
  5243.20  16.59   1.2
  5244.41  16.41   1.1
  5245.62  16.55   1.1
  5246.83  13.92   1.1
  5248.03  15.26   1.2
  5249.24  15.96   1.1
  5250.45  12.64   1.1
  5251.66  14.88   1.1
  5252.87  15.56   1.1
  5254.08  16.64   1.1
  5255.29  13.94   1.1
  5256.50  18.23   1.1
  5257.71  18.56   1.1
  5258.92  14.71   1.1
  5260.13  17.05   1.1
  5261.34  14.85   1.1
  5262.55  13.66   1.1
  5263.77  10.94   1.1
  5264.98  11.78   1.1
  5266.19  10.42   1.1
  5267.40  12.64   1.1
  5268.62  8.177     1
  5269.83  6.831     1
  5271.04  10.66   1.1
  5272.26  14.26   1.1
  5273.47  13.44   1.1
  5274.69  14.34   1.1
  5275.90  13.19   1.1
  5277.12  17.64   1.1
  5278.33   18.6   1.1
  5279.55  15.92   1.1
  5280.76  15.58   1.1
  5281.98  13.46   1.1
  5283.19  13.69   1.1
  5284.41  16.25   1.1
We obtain 5.643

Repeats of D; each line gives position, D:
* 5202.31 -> 10.54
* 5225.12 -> 12.23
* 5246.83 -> 13.92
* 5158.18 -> 13.23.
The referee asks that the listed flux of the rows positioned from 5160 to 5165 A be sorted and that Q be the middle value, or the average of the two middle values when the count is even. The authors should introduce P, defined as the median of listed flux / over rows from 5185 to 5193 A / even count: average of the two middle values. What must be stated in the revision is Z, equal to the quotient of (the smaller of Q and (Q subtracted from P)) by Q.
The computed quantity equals -0.15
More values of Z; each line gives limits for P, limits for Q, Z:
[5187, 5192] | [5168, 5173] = 0.55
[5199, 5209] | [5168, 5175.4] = 0.24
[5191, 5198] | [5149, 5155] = 0.28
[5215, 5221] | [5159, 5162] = 0.00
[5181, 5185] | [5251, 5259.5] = -0.72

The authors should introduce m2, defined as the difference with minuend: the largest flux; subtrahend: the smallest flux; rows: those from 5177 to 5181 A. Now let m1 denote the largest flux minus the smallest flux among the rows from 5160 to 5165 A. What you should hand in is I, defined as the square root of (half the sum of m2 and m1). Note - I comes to 1.73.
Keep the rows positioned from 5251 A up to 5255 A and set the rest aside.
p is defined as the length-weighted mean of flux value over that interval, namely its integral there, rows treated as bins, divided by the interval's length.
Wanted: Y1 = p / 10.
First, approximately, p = 16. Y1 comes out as 1.6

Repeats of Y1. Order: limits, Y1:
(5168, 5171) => 0.7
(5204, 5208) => 0.7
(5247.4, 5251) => 1.5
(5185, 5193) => 1.1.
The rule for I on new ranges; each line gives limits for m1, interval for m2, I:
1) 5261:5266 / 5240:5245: 1.60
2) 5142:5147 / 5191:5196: 1.79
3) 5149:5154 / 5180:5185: 1.82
